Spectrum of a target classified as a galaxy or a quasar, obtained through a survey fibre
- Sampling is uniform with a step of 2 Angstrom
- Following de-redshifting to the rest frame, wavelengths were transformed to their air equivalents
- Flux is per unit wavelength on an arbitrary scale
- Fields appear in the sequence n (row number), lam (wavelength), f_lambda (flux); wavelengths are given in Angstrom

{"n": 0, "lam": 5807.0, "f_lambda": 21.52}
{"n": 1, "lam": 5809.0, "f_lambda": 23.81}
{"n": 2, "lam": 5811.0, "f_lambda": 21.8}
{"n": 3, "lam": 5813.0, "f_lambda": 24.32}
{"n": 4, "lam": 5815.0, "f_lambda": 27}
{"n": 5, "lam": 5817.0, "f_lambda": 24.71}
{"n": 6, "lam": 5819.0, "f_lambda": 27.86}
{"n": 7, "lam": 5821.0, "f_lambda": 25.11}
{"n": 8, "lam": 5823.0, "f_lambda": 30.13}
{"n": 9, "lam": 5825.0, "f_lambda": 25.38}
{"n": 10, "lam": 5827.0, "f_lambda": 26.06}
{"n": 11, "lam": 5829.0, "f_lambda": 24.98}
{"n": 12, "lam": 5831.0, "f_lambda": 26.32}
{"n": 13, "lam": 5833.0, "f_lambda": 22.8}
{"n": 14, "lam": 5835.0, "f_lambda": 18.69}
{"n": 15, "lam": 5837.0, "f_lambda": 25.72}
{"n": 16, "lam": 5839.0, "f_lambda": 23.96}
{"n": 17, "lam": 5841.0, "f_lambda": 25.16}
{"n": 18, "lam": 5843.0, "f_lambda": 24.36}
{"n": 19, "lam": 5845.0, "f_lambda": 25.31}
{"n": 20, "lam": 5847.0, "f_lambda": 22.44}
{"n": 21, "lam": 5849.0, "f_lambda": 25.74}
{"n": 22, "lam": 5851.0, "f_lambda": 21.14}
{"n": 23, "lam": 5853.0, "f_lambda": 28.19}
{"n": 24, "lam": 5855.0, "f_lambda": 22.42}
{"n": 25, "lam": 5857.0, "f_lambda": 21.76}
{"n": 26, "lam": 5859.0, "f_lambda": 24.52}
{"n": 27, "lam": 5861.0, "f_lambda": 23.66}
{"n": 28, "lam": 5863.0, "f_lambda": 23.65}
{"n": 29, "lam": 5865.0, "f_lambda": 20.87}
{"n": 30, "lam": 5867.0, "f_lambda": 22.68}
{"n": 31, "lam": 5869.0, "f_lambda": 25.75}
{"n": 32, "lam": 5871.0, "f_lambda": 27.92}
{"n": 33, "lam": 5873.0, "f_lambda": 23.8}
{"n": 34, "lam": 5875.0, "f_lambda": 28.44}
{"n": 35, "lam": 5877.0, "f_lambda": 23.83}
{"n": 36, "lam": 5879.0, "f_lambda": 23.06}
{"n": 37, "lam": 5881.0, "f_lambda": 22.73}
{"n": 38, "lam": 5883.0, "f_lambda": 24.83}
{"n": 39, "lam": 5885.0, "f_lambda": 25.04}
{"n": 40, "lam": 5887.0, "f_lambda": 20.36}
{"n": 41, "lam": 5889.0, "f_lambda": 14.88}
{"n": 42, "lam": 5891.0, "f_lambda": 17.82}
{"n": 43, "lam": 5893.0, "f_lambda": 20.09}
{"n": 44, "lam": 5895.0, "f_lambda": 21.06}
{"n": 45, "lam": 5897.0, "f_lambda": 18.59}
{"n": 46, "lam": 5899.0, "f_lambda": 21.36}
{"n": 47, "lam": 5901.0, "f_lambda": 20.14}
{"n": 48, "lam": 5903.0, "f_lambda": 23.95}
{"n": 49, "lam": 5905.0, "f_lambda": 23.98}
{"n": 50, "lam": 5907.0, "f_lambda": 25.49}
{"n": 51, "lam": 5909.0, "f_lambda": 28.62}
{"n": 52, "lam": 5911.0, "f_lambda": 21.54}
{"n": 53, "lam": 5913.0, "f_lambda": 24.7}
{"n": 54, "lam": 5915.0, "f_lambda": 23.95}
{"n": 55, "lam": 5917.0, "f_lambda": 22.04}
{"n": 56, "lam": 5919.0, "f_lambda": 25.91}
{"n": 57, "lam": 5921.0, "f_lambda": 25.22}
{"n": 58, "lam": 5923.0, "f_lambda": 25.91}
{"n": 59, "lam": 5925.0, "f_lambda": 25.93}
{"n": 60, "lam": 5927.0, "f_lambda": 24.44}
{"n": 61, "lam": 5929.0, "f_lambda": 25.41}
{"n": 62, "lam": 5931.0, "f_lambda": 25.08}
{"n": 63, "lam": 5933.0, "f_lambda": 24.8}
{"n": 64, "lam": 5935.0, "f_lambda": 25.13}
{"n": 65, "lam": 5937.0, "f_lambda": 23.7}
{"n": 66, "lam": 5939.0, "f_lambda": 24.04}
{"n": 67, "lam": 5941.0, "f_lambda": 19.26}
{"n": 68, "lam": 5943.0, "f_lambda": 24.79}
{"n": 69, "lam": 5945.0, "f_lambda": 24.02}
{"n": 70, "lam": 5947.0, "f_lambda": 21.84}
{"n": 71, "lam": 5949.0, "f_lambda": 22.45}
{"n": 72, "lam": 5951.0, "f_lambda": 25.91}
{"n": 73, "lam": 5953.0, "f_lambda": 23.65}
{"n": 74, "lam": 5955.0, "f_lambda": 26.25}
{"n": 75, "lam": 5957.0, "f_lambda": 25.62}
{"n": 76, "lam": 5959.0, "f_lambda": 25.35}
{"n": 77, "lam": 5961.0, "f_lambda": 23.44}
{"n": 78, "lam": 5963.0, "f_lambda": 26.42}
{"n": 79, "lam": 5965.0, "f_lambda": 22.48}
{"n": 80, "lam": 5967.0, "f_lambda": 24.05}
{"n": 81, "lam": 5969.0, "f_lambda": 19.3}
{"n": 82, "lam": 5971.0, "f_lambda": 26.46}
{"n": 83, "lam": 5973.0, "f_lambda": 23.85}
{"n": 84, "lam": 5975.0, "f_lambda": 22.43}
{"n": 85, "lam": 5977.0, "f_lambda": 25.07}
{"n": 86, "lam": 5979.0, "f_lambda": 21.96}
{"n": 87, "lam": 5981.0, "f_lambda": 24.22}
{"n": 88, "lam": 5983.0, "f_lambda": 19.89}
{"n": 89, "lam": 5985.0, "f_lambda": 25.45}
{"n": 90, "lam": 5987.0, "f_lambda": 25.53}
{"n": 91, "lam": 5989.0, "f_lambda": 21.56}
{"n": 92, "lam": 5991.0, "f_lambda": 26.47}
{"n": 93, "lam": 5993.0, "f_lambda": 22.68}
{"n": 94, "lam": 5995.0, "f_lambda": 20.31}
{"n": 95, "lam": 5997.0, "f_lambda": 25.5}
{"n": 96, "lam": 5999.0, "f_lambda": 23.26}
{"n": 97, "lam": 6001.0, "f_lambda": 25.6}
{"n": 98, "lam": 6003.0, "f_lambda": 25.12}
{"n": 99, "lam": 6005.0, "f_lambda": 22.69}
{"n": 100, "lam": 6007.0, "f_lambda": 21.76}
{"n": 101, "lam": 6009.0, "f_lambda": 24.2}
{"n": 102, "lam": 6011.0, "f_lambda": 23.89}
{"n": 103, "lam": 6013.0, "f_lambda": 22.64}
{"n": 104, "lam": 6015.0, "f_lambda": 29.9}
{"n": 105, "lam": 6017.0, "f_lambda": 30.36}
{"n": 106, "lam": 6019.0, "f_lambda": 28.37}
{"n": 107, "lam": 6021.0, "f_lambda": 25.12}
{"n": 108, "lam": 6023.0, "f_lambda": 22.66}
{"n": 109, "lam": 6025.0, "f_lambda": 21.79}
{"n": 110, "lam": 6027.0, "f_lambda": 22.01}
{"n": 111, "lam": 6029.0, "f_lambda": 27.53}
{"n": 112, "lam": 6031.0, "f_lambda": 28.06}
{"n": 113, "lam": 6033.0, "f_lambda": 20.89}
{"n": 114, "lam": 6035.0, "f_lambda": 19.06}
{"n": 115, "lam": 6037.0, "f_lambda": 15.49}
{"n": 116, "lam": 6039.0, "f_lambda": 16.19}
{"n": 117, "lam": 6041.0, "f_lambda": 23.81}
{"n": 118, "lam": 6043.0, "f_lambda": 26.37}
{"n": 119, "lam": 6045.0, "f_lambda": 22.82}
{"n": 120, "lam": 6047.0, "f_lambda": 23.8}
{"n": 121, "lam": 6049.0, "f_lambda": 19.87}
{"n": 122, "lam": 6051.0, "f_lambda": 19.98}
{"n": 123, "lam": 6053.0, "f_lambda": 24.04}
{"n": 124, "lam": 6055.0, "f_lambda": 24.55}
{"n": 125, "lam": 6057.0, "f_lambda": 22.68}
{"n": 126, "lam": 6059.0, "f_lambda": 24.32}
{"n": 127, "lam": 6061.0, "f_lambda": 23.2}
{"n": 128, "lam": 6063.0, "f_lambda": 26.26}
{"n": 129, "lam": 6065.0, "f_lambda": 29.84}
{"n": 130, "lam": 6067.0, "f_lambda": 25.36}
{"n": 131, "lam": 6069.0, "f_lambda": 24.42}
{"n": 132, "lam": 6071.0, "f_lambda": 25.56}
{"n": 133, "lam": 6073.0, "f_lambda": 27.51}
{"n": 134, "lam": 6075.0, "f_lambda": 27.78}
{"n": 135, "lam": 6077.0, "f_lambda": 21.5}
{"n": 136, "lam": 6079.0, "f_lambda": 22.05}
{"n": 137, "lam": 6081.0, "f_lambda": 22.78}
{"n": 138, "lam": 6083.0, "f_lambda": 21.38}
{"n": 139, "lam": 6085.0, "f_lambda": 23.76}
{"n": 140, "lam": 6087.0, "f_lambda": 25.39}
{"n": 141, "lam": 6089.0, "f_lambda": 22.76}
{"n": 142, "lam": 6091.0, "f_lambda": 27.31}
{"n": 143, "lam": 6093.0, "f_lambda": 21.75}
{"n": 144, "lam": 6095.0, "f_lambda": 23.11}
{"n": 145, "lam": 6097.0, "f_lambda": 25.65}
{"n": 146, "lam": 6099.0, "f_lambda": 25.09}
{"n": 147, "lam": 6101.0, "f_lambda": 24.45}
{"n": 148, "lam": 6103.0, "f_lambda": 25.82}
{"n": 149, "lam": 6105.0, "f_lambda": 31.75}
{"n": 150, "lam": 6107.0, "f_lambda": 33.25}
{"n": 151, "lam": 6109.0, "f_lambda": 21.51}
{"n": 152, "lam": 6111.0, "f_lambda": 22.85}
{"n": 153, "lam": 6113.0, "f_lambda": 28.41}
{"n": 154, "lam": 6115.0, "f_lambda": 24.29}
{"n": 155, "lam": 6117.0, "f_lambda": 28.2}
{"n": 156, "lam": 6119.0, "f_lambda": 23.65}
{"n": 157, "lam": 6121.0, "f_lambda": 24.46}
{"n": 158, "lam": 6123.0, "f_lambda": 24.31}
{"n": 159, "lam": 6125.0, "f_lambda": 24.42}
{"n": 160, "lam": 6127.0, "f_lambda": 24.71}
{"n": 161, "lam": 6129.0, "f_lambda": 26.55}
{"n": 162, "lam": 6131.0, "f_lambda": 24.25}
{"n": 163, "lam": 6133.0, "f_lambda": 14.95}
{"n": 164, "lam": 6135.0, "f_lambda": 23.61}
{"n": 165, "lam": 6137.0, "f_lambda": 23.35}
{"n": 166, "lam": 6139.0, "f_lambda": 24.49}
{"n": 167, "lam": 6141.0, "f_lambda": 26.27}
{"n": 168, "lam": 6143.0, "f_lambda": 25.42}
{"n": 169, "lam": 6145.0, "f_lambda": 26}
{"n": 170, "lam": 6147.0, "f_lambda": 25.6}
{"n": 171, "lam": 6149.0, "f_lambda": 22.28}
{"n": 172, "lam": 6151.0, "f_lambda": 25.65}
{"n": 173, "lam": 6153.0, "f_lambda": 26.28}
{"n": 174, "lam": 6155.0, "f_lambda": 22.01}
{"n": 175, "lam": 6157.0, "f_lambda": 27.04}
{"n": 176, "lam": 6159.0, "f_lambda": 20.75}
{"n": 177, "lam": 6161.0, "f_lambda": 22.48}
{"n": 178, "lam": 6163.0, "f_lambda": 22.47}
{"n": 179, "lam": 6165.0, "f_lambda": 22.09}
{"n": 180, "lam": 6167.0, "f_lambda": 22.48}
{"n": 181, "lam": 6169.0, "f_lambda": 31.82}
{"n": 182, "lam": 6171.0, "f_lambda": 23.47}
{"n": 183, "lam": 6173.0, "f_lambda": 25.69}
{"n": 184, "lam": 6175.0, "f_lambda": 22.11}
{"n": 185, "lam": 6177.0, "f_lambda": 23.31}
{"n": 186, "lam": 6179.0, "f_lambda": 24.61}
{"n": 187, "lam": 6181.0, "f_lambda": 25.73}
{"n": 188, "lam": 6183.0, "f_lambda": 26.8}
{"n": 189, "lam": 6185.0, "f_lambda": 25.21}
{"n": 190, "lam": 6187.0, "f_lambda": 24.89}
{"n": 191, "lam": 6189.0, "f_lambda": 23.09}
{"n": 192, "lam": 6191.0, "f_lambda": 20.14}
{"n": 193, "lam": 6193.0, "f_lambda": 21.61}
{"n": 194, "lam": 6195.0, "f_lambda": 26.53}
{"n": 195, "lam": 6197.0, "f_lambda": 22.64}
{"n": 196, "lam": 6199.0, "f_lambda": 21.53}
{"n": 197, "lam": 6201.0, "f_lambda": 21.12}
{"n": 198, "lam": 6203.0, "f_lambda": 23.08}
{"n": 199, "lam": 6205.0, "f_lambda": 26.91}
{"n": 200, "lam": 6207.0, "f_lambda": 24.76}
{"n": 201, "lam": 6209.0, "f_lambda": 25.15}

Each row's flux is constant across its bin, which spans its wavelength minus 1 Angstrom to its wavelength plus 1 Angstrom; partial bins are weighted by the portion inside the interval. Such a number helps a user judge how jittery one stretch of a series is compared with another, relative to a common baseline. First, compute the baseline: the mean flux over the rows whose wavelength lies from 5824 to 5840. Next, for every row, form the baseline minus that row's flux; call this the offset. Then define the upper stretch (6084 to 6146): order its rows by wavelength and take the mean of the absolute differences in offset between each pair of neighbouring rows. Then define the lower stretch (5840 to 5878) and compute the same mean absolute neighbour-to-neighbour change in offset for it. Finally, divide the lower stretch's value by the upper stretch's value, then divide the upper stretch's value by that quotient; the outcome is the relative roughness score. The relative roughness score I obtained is 2.90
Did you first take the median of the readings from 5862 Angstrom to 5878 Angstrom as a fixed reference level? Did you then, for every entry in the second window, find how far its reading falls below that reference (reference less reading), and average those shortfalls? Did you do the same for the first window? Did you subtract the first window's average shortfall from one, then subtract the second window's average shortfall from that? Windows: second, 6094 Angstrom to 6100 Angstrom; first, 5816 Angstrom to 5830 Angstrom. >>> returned 4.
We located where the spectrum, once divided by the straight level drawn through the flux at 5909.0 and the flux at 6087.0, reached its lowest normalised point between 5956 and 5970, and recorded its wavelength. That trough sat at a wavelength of 5969.0 Angstrom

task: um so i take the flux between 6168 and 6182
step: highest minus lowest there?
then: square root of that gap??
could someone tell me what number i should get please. 3.1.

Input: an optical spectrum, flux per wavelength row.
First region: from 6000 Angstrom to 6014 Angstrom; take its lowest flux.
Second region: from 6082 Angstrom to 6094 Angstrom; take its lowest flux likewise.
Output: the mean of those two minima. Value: 21.6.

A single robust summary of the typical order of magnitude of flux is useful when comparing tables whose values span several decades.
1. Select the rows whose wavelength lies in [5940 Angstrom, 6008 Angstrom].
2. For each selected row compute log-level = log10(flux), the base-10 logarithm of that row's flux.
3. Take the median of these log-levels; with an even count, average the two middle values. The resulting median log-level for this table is 1.38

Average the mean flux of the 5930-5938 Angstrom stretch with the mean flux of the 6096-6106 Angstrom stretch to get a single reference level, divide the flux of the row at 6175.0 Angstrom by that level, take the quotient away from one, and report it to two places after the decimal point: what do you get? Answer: 0.14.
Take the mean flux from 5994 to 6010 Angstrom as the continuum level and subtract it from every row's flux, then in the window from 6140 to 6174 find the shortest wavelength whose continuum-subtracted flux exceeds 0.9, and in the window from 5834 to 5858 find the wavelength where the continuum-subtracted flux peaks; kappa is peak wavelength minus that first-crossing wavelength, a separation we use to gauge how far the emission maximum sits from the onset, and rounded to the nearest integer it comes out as -288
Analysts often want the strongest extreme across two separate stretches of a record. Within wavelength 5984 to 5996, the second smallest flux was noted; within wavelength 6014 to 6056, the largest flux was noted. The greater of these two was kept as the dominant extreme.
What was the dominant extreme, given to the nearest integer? 30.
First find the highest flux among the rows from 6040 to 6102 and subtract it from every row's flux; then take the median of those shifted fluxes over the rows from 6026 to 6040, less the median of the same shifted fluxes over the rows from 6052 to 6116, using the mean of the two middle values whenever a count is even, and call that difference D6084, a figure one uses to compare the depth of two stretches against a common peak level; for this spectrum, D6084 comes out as -3.5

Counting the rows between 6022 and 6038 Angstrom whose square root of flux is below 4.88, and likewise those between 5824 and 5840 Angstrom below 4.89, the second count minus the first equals -4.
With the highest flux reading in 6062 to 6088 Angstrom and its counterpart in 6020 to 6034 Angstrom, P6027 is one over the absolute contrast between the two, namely 0.56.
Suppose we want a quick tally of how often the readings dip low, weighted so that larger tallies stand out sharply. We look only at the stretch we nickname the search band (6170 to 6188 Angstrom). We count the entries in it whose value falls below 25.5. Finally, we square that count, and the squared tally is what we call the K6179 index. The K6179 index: 36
